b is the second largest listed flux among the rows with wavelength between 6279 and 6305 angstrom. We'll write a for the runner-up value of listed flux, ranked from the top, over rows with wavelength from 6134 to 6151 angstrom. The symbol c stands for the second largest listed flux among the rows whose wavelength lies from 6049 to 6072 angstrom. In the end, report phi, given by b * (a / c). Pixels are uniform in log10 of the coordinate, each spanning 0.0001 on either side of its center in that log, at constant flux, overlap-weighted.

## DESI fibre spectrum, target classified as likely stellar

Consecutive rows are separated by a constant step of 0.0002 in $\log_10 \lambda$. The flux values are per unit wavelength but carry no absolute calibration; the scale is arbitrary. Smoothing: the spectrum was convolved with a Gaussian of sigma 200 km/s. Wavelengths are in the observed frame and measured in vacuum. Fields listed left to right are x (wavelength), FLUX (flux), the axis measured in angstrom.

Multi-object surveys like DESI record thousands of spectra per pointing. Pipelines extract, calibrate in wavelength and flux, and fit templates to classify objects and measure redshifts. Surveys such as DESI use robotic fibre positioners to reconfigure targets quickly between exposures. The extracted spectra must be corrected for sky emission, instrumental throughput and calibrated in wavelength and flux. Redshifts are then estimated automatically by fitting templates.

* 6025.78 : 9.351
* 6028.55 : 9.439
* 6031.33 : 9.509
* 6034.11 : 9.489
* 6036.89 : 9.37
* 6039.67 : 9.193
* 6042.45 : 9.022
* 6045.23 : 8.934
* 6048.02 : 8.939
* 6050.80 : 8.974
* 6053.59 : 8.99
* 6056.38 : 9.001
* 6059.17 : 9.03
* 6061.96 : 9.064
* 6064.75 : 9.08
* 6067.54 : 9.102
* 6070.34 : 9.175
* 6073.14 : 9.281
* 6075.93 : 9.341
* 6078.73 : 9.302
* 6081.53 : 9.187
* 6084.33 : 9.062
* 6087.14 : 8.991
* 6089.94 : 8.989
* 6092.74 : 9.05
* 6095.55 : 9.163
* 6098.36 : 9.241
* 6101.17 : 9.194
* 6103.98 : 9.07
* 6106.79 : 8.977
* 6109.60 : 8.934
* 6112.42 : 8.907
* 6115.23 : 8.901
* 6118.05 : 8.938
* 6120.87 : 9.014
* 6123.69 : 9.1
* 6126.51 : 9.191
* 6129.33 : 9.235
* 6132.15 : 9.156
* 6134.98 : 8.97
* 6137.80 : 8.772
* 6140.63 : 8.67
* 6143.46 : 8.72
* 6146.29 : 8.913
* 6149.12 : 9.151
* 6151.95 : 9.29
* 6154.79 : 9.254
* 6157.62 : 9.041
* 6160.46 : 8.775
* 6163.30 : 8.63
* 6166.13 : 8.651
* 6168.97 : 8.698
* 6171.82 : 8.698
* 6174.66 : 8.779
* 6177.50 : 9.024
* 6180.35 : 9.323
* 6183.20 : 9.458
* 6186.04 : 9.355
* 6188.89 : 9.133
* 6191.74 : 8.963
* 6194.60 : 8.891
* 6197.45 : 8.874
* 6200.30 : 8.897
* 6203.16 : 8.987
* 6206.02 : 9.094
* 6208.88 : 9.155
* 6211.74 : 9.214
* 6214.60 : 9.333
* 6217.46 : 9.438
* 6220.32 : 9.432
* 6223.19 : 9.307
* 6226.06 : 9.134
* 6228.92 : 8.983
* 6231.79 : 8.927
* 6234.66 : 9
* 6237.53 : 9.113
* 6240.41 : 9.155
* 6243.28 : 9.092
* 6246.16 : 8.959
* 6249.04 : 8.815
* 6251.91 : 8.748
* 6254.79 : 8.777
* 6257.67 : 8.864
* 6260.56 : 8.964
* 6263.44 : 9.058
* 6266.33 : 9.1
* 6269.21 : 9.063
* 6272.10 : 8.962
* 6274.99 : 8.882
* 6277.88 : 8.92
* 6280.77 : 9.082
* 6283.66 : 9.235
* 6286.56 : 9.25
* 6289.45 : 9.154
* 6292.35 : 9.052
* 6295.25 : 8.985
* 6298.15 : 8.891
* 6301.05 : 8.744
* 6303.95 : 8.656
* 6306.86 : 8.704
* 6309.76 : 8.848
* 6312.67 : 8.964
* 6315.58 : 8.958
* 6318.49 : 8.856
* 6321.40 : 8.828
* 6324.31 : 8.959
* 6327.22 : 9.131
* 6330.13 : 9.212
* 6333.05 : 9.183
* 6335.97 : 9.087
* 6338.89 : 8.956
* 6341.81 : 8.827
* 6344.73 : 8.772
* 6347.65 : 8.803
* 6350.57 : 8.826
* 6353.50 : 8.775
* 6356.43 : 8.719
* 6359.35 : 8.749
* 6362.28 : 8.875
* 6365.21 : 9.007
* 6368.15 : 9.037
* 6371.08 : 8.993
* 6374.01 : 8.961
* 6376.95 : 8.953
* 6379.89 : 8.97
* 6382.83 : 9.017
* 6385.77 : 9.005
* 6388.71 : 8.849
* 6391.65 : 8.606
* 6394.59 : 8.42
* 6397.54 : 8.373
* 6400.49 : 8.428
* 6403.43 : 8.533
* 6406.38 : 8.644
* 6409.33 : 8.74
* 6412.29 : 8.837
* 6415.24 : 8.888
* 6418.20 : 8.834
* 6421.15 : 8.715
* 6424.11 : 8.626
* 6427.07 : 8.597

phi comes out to 9.10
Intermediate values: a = 8.97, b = 9.235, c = 9.102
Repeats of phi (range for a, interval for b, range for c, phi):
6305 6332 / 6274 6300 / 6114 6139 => 9.17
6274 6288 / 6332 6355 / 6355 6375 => 9.32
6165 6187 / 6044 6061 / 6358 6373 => 9.35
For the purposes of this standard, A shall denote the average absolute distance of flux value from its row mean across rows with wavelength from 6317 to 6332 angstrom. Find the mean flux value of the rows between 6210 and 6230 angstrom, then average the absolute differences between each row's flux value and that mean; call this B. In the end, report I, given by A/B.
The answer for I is 1.07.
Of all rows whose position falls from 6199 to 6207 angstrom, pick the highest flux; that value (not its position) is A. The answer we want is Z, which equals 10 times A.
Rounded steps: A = 9.094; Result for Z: 90.9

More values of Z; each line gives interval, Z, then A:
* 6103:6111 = 90.7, 9.07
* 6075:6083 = 93.4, 9.341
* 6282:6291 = 92.5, 9.25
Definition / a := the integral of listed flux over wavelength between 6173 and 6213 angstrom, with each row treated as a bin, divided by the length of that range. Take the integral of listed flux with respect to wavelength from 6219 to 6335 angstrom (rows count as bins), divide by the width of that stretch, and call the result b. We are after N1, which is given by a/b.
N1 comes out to 1.01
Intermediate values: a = 9.08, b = 9.00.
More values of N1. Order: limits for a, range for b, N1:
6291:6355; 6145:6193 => 0.99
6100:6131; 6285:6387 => 1.01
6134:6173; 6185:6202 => 0.98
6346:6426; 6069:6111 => 0.96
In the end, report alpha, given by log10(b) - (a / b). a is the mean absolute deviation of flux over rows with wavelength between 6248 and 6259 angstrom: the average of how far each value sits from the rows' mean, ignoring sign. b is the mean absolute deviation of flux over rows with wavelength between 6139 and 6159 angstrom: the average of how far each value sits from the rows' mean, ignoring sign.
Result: -0.9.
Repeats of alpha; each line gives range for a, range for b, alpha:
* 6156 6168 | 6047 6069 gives -4.2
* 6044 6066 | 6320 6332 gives -1.2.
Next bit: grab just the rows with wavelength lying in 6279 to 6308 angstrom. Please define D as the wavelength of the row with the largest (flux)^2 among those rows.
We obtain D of 6286.56 angstrom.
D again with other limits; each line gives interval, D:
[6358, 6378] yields 6368.15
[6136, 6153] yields 6151.95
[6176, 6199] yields 6183.20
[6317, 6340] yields 6330.13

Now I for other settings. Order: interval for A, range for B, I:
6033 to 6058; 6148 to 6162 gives 1.07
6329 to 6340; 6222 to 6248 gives 0.92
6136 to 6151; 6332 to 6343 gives 1.23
